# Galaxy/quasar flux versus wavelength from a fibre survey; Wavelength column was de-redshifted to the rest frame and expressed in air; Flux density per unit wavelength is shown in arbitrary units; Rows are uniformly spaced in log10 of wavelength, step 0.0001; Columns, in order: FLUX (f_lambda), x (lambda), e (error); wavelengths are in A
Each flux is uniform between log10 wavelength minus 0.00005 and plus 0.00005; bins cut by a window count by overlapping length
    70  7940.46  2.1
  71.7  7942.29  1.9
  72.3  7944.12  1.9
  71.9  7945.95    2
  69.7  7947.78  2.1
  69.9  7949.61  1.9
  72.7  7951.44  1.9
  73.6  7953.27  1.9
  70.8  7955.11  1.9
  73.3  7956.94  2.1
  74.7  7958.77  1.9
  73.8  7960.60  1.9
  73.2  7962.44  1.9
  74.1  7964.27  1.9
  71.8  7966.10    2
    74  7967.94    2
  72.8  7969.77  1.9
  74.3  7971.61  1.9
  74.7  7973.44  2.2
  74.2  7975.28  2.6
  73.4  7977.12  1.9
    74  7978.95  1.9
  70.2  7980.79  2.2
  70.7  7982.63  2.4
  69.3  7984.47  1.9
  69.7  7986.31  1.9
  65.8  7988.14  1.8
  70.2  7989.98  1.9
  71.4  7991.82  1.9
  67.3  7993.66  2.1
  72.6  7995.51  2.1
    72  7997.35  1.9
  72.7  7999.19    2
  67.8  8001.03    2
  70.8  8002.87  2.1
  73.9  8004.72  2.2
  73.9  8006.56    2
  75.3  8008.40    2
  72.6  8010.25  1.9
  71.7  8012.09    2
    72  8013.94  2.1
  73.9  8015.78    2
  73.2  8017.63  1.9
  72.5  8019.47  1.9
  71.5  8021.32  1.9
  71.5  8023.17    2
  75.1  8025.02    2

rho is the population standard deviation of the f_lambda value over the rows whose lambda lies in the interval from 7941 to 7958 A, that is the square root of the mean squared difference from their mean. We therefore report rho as 1.3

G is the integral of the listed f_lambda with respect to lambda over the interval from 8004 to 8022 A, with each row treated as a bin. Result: 1316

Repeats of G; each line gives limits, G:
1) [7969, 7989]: 1435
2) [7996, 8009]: 940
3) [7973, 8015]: 3005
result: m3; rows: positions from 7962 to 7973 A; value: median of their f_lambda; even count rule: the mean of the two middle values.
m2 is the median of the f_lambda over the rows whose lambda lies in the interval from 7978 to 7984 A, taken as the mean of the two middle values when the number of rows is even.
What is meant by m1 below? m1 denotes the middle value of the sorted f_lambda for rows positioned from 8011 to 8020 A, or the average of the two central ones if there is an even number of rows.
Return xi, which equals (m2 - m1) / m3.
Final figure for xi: -0.02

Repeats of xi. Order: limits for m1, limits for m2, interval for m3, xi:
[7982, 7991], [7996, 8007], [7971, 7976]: 0.04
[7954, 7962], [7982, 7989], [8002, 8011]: -0.05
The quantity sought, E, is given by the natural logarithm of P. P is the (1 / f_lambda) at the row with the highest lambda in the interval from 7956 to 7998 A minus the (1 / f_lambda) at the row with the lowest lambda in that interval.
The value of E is -8.3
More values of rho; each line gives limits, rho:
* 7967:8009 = 2.5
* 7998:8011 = 2.3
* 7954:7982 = 1.3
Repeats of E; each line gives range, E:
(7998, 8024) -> -8.4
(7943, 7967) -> -9.2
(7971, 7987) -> -7.0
